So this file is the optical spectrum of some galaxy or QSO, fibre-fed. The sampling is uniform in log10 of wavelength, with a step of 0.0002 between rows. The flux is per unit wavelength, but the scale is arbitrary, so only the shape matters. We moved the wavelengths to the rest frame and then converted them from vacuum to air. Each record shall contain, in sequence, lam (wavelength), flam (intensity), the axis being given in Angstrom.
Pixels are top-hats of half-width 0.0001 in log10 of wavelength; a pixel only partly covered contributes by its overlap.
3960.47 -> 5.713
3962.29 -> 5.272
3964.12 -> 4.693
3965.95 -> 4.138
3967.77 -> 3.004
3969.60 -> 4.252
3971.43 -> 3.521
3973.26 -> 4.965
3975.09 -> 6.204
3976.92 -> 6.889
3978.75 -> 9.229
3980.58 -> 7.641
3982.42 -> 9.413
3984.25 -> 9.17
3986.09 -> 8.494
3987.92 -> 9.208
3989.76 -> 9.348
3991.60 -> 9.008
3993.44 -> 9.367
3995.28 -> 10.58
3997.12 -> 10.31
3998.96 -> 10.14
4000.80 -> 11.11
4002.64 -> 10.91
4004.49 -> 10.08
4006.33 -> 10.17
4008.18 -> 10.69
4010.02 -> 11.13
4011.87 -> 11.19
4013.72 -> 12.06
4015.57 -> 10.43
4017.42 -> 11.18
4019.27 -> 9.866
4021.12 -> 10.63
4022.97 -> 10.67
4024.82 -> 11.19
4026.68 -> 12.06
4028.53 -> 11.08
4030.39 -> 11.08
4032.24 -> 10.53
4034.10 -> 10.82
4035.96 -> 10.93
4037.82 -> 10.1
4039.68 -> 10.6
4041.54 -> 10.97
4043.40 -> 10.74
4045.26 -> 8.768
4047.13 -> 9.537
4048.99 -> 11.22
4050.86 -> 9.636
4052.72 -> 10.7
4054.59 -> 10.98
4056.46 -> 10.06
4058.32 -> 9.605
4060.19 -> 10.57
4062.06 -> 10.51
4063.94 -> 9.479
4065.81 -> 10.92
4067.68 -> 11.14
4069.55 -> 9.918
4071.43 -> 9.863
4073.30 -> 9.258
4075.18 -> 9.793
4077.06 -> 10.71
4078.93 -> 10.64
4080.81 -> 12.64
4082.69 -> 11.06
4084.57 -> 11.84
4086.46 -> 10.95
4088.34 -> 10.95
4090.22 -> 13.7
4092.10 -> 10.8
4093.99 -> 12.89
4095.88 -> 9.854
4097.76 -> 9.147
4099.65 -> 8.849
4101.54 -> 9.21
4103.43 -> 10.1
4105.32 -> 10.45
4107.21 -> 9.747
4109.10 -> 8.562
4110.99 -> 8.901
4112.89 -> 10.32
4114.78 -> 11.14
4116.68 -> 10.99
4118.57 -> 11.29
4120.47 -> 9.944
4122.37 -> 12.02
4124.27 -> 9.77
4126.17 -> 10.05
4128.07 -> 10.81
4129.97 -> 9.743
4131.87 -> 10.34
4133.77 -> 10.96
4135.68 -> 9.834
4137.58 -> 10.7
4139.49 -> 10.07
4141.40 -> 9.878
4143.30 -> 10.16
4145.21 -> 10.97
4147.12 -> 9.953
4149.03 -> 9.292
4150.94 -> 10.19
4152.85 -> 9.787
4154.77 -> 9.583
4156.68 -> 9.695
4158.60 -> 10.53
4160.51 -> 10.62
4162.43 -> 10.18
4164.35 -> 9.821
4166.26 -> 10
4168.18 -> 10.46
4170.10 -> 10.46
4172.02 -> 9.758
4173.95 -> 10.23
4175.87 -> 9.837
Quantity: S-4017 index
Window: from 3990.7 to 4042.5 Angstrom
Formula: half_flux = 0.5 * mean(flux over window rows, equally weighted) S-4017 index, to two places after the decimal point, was 5.34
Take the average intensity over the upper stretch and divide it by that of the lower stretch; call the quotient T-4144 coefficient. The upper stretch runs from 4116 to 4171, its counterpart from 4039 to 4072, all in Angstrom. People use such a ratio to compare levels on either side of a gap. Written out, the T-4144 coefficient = 1.00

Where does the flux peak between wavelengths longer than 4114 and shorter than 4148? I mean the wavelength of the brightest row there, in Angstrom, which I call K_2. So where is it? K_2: 4122.37 Angstrom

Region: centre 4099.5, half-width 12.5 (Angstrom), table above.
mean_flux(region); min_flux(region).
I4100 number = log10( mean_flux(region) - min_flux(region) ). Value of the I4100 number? 0.2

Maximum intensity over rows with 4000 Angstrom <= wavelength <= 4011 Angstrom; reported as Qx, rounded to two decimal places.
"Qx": 11.13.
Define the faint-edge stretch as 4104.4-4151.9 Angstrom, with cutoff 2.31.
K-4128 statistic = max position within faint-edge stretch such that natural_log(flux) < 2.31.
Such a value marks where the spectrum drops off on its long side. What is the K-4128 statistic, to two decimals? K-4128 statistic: 4149.03 Angstrom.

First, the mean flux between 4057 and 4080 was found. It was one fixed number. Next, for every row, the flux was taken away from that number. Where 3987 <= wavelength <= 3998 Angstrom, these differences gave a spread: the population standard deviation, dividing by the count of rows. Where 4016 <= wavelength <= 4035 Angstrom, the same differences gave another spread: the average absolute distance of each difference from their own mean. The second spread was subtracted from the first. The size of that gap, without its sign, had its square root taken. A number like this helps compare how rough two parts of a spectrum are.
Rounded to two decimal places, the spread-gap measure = 0.43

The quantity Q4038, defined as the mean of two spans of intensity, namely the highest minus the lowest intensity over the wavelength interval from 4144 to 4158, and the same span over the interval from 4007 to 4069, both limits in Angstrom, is 2.5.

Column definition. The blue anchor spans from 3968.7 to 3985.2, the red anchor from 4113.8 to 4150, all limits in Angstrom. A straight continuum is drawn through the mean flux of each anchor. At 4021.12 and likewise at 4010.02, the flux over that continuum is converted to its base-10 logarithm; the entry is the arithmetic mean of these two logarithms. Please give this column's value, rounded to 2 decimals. 0.15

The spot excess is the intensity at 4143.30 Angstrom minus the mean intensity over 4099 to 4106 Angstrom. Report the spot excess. 0.51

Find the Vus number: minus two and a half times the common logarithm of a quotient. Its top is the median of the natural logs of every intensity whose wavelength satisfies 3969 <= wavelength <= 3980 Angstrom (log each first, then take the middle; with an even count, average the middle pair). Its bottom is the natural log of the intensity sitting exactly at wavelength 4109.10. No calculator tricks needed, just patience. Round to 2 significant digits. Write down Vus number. 0.24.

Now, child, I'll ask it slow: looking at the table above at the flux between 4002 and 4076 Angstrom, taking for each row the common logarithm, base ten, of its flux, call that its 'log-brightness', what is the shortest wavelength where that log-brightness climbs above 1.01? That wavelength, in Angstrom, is 4002.64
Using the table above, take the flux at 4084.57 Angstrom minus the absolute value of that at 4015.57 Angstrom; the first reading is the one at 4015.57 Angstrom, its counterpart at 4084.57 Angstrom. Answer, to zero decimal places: 1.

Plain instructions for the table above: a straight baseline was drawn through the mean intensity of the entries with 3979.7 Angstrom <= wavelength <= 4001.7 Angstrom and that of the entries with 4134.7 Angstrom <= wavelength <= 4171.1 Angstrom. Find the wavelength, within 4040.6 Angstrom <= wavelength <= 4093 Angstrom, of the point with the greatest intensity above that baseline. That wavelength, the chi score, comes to 4090.22 Angstrom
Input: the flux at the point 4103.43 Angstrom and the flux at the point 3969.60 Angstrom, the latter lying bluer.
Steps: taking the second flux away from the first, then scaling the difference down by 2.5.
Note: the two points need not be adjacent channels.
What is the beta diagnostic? 2.3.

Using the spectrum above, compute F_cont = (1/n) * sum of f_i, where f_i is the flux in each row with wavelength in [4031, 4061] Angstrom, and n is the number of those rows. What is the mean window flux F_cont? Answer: 10.4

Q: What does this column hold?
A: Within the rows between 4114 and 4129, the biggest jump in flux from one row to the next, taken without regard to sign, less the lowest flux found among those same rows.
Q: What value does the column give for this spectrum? -7.5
